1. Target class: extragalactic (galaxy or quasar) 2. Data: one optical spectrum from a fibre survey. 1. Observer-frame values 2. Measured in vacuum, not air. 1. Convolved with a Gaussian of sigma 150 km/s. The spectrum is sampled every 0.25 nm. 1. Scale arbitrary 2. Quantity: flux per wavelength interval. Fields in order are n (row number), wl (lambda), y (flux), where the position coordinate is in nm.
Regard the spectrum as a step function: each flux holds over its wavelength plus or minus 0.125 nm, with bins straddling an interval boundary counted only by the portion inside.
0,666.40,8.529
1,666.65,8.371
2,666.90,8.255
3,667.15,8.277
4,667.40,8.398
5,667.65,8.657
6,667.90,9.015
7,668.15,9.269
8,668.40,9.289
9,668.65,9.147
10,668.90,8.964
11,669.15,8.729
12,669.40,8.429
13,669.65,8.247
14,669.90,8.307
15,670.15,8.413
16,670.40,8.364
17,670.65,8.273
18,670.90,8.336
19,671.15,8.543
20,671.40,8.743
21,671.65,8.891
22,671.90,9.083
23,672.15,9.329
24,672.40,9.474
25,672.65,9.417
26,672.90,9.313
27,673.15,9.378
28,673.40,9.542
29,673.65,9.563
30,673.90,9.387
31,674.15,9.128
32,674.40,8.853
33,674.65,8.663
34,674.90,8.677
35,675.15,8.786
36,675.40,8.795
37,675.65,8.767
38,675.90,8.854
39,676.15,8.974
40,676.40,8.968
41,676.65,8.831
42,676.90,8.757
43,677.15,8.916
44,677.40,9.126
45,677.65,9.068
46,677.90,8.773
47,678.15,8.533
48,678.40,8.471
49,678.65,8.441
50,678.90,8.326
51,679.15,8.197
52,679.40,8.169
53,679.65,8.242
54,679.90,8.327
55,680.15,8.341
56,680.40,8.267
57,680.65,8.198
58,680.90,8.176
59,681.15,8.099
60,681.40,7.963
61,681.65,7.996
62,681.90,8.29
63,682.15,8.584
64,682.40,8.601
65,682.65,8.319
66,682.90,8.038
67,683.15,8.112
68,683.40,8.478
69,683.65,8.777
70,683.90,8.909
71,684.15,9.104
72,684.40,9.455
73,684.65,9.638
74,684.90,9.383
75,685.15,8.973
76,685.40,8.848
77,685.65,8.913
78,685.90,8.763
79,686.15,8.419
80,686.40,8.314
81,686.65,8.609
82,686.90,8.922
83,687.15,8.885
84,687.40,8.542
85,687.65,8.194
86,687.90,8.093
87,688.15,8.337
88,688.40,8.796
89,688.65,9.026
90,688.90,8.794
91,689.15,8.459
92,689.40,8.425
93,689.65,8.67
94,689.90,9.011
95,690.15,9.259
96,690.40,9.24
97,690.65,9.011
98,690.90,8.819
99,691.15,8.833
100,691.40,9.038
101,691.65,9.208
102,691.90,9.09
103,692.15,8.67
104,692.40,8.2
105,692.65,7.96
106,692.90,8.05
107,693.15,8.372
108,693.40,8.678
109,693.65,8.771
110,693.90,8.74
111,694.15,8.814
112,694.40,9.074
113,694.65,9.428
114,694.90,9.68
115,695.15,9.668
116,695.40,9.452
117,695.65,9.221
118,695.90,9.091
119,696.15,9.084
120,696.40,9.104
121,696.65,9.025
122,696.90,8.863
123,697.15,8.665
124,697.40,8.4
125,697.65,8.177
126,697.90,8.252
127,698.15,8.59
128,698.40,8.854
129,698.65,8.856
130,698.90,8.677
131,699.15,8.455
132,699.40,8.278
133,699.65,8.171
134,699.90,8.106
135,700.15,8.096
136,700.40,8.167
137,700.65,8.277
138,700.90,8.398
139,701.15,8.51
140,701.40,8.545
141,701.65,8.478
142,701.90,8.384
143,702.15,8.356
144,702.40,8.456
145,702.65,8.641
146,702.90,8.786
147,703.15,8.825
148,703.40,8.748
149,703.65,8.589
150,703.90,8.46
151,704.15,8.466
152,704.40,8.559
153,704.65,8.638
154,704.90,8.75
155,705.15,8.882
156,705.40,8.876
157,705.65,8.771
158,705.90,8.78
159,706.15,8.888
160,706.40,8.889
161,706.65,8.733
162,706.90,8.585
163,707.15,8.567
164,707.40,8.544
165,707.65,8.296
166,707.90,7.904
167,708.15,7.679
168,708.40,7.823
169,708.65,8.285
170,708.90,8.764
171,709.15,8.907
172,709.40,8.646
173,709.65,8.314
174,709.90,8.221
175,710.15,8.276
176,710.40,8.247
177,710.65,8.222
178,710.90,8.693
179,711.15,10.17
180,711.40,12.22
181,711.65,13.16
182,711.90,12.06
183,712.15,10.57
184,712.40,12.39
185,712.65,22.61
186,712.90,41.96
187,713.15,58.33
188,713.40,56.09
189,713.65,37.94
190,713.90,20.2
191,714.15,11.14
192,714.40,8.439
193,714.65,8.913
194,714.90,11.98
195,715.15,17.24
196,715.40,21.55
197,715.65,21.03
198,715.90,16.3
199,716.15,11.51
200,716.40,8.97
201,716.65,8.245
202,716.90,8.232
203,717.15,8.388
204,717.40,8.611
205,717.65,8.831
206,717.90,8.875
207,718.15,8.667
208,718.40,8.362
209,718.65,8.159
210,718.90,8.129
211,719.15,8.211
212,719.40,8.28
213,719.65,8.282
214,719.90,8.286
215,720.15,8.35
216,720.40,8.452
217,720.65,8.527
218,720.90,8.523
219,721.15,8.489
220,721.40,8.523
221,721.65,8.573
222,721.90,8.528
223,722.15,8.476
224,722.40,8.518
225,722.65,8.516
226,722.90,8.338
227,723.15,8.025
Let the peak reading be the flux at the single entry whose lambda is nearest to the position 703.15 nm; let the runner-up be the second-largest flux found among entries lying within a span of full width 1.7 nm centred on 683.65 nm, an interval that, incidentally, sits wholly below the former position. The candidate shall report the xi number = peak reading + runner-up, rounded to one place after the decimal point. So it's 17.9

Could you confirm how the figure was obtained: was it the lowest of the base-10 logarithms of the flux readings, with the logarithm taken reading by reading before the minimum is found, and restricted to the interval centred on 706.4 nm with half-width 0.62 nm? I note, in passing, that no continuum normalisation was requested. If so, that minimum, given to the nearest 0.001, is 0.934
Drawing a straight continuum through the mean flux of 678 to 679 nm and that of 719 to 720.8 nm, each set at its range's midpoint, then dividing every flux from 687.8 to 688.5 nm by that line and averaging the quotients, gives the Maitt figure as 1.00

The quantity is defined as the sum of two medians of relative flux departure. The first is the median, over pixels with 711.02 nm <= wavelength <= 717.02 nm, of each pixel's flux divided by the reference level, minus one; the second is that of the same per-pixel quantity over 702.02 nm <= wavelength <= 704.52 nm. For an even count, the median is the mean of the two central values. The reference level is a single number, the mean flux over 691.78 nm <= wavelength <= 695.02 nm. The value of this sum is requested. 0.39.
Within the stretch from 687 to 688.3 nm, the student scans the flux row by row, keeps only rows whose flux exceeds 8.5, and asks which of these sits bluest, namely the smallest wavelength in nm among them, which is 687.15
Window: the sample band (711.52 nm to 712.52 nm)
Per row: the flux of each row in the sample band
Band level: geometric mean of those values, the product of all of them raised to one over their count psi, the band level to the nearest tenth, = 12.0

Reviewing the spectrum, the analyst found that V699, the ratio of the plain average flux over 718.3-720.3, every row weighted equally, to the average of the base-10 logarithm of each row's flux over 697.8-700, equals 8.90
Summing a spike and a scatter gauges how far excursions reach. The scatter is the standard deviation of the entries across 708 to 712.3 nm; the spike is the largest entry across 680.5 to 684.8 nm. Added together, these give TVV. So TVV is 11.3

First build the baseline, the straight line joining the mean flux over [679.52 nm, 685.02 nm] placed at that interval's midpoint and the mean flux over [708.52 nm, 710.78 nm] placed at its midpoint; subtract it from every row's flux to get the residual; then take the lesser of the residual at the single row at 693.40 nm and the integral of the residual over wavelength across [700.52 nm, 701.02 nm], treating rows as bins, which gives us -0.06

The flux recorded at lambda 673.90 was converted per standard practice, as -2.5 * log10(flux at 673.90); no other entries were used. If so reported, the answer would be -2.43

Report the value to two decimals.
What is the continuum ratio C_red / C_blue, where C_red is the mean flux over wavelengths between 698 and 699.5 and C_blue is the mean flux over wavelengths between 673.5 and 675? 0.95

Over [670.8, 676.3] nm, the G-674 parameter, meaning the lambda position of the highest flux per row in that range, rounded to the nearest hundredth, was 673.65 nm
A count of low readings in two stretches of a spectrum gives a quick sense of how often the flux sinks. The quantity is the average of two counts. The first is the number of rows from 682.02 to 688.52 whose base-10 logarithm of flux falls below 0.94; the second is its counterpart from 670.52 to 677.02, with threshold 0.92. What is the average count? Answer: 7.0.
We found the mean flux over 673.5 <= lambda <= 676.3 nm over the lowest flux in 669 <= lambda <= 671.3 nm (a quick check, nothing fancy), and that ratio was 1.09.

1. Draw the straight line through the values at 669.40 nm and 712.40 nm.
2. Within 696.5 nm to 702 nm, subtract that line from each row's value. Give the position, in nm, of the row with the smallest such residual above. 700.15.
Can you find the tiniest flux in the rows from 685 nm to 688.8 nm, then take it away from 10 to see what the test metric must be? 1.91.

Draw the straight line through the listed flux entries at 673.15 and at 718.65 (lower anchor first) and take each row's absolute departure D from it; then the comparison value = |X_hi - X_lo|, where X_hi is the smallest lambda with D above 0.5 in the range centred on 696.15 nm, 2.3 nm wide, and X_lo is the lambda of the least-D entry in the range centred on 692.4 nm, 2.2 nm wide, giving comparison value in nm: 3.75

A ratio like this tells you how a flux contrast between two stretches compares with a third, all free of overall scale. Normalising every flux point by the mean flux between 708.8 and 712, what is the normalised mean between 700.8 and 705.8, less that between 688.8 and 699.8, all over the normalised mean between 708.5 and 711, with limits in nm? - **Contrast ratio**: -0.023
